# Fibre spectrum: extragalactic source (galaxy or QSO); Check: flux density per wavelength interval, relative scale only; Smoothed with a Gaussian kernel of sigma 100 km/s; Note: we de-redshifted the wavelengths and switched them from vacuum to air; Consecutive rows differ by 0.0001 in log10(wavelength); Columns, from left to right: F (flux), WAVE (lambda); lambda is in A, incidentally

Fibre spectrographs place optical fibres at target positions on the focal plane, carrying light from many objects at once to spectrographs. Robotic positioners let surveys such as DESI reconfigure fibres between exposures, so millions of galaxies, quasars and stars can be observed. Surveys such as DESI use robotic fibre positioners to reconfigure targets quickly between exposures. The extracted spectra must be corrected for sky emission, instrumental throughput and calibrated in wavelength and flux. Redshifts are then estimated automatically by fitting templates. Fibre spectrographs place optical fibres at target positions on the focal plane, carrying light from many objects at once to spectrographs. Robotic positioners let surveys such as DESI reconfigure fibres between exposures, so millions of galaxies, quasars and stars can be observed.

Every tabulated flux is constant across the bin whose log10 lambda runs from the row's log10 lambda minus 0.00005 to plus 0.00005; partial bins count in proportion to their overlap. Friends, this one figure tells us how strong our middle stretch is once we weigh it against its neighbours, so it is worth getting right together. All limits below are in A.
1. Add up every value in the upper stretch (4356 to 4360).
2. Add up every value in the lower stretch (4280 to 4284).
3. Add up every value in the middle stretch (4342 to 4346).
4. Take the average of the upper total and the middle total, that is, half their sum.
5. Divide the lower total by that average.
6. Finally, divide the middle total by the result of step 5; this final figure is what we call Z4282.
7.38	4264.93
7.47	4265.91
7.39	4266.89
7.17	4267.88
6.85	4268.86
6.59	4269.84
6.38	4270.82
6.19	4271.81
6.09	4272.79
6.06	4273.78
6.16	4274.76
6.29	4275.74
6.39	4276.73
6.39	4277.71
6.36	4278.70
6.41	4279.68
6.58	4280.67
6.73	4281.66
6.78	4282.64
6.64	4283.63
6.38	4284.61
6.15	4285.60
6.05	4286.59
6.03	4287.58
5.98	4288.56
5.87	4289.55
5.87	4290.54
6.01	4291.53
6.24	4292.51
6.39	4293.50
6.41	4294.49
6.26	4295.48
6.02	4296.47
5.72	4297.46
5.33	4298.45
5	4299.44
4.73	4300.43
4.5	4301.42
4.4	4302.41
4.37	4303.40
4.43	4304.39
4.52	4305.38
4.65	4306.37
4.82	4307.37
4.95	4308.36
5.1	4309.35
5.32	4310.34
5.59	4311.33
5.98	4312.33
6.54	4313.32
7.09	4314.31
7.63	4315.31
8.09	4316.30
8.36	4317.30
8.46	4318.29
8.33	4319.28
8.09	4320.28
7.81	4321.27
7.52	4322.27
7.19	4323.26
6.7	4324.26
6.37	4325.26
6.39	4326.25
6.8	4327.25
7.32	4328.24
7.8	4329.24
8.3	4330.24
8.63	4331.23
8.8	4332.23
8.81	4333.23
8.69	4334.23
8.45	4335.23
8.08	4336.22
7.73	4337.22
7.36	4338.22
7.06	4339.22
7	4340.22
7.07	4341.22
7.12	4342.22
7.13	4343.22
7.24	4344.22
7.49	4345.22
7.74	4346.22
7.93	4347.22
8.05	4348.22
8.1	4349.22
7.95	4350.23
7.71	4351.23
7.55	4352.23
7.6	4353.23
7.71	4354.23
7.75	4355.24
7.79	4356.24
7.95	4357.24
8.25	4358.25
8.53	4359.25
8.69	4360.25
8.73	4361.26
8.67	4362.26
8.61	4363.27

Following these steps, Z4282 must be 33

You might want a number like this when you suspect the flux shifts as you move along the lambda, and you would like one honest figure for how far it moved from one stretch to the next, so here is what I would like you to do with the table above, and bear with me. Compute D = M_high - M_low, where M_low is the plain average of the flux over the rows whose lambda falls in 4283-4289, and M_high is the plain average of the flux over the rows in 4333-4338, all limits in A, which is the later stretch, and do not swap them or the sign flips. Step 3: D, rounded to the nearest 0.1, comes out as 2.1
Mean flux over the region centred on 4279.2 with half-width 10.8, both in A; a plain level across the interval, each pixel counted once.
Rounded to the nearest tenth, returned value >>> 6.3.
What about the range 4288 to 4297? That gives 6.1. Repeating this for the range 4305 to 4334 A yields 7.0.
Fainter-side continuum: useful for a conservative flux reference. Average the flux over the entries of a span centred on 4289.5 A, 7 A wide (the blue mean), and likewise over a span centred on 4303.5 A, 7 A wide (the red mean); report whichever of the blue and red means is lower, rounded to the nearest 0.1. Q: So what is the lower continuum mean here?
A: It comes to 4.5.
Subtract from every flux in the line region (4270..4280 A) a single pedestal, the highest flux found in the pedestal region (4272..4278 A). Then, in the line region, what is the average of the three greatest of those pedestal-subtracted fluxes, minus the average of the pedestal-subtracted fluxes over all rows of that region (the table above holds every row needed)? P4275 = 0.12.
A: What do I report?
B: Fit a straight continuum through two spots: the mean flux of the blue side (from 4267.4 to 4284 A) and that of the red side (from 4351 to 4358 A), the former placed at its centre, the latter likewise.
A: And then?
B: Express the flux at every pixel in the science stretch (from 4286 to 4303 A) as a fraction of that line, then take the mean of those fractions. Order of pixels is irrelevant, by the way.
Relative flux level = 0.84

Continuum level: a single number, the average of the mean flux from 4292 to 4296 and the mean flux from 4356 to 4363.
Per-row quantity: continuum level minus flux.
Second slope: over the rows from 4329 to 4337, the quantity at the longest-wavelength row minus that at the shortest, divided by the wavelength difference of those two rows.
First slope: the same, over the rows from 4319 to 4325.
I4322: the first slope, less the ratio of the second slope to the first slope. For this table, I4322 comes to 0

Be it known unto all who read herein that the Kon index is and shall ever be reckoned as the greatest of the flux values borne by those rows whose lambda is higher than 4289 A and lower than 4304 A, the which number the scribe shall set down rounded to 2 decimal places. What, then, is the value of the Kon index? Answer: 6.41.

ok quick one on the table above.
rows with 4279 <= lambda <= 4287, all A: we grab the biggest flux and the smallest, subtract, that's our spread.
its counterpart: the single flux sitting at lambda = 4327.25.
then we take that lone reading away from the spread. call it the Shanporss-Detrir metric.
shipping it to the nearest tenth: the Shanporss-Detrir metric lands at -6.1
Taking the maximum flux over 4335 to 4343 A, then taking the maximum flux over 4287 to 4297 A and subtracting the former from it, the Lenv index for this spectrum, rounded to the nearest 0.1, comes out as -2.0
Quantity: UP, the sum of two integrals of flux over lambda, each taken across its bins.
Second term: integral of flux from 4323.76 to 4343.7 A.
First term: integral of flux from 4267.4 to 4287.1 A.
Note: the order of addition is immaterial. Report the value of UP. 278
